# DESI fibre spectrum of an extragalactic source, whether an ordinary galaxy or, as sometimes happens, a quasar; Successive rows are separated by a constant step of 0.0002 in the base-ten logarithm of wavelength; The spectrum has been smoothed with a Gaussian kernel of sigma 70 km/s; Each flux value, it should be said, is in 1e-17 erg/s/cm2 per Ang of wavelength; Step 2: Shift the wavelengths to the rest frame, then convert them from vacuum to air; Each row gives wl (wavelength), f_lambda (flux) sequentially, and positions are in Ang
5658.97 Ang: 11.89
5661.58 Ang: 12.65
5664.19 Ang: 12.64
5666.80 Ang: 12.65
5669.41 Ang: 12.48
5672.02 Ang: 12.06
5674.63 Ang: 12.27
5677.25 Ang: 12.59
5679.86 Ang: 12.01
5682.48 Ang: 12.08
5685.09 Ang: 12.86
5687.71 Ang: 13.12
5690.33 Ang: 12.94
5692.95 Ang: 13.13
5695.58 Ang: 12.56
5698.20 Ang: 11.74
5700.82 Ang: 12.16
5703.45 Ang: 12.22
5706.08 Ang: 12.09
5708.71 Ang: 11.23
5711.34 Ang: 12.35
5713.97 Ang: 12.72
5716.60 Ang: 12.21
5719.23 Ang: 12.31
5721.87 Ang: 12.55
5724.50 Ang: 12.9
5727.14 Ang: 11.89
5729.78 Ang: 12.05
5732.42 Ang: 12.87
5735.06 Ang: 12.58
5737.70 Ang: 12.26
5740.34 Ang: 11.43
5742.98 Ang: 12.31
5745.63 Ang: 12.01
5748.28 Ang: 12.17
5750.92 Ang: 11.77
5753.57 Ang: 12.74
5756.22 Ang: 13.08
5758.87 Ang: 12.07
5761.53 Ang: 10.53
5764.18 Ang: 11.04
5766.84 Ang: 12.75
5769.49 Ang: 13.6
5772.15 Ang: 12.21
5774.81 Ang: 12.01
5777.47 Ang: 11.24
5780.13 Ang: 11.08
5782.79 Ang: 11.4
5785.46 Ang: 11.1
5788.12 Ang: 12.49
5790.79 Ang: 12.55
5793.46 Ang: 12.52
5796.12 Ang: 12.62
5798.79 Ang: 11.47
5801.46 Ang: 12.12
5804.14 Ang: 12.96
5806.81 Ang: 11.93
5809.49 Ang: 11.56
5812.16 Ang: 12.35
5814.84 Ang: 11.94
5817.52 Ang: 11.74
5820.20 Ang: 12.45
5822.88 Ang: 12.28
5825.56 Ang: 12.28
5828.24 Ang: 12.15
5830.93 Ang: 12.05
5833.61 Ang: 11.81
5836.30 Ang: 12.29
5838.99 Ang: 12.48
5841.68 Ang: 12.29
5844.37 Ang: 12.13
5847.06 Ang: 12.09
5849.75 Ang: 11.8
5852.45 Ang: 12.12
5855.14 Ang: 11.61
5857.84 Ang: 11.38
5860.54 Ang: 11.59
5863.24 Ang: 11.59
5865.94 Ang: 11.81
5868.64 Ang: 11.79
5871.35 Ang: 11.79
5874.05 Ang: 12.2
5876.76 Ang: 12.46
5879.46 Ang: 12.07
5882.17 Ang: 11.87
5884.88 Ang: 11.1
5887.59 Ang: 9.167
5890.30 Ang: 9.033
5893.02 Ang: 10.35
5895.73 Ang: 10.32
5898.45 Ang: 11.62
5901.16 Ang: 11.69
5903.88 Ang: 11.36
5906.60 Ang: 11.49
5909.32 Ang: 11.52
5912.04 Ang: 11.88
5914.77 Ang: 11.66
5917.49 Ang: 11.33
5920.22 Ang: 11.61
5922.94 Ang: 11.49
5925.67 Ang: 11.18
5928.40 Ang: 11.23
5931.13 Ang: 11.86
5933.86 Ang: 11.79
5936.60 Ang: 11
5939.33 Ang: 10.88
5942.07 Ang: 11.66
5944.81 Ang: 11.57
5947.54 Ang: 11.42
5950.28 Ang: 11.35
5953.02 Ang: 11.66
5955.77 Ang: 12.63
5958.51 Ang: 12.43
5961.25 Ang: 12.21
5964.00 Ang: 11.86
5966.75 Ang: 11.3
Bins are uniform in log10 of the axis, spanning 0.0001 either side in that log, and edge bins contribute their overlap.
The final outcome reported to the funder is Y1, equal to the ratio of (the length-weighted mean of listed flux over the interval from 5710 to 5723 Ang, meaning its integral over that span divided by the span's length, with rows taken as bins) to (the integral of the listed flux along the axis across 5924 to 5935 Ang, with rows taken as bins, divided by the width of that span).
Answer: 1.08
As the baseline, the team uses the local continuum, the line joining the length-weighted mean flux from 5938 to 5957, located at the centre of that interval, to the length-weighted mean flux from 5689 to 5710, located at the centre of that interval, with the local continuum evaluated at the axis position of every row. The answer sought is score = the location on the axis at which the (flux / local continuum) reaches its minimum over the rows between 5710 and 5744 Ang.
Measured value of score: 5740.34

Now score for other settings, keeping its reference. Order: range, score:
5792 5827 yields 5798.79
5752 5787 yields 5761.53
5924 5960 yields 5939.33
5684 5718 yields 5708.71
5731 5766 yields 5761.53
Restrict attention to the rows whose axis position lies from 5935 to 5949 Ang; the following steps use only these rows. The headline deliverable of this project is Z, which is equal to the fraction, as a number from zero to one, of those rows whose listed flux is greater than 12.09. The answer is 0.0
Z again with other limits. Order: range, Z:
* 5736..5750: 0.6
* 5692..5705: 0.8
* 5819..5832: 0.8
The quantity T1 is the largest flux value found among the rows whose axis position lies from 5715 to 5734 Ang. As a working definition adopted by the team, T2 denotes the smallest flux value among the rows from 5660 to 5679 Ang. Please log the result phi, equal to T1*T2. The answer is 156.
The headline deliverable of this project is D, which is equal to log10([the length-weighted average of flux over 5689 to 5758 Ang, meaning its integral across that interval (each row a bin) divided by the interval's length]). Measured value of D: 1.09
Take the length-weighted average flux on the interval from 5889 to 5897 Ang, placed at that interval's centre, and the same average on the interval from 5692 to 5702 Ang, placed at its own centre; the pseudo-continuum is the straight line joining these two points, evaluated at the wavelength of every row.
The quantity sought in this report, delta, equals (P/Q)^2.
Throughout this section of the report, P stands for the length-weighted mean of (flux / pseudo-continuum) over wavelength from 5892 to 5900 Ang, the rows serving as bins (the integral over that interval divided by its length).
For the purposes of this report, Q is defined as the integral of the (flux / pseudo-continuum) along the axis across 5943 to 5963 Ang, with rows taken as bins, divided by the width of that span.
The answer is 0.7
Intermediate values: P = 1.10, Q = 1.30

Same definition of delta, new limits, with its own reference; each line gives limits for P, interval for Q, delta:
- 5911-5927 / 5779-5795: 1.3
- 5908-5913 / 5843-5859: 1.1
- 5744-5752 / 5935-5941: 0.8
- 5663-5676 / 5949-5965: 0.5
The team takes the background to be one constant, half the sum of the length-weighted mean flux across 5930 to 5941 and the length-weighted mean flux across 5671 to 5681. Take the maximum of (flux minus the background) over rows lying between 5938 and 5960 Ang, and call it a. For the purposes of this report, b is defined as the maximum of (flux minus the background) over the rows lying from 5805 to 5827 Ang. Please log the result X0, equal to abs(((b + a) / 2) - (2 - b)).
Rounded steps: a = 0.8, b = 0.6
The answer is 0.6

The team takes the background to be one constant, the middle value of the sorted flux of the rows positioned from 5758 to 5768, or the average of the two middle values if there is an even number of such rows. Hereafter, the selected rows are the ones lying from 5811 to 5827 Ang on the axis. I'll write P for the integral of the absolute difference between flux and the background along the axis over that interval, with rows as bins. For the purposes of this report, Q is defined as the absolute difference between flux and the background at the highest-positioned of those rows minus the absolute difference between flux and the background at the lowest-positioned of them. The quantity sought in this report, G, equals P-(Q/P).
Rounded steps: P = 9.9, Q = -0.07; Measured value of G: 10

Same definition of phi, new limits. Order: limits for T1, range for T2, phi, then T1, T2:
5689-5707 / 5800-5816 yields 152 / 13.13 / 11.56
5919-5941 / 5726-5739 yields 141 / 11.86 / 11.89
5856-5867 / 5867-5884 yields 139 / 11.81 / 11.79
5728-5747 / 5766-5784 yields 143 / 12.87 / 11.08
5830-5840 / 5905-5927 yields 140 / 12.48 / 11.18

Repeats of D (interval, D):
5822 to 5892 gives 1.07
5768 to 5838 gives 1.08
